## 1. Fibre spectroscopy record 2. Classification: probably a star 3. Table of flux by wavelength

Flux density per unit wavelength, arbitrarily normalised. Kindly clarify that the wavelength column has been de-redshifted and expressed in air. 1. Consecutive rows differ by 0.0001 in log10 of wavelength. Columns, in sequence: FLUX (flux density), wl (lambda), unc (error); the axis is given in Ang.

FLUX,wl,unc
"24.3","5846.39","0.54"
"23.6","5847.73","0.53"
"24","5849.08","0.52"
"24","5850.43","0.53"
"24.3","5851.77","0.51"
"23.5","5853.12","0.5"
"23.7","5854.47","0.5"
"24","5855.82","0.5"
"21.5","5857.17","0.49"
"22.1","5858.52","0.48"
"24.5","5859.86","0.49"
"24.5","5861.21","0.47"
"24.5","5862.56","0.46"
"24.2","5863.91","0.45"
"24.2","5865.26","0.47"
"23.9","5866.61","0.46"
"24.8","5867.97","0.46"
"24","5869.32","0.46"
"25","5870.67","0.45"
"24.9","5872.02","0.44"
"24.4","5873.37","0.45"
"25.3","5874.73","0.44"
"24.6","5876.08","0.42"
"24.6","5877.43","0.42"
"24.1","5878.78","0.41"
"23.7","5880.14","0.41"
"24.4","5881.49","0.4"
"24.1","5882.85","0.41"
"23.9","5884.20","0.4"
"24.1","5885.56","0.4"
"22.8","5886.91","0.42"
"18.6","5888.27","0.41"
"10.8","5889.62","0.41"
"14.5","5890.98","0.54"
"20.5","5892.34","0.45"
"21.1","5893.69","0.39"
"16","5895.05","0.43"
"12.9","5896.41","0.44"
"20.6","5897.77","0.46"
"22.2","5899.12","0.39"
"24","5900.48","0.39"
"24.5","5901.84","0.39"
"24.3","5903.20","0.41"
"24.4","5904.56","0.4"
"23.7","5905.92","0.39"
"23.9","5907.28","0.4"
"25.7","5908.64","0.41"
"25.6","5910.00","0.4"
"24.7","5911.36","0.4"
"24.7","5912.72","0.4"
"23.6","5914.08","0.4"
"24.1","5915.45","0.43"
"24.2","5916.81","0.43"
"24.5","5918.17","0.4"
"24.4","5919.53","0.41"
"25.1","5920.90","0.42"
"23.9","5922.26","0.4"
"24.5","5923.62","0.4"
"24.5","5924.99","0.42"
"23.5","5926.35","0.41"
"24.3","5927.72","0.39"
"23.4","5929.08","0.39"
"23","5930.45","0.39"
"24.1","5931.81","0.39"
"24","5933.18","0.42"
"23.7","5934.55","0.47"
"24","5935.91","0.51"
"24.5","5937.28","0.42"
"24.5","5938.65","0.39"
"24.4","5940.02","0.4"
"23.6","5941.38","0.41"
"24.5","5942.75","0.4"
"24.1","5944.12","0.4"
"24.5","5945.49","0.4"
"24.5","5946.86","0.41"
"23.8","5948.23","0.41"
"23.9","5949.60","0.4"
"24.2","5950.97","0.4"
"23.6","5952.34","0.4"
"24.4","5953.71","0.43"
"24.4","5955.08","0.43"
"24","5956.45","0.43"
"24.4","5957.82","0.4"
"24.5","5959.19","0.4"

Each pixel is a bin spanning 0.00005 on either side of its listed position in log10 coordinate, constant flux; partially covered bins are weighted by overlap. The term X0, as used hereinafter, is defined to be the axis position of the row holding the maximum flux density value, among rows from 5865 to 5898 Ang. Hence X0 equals 5874.73 Ang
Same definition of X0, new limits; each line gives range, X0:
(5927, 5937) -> 5927.72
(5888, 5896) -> 5893.69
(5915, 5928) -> 5920.90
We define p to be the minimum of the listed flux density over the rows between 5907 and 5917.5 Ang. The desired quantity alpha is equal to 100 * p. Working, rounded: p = 23.6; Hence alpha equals 2360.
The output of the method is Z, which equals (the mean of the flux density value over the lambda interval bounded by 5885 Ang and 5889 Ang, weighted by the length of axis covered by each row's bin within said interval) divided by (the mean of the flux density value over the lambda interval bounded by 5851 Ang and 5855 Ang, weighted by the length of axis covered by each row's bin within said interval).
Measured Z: 0.91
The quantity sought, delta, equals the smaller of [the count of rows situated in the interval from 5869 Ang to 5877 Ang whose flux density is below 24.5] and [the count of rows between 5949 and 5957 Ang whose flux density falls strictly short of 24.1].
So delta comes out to 2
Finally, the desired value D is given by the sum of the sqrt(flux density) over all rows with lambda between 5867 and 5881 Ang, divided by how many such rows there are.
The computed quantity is 4.95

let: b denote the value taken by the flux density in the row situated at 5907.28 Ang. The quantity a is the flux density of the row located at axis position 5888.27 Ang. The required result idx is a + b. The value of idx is 42.5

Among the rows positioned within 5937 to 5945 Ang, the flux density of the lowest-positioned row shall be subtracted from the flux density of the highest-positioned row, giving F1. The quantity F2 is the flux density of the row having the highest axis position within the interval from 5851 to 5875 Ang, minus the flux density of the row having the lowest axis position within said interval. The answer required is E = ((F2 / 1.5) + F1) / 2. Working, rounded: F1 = -0.4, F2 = 1.0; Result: 0.1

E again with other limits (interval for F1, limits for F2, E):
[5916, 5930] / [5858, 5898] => -0.9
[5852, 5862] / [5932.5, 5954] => 0.6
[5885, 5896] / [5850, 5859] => -4.7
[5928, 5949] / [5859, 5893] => -1.1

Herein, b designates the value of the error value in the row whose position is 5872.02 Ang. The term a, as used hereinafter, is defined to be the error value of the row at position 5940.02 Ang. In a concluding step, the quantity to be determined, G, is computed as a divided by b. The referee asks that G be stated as 0.91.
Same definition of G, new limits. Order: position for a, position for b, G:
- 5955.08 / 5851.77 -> 0.84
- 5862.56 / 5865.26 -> 0.98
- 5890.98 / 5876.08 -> 1.29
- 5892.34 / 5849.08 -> 0.87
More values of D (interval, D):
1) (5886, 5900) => 4.21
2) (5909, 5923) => 4.95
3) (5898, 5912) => 4.93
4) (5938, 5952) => 4.92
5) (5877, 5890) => 4.68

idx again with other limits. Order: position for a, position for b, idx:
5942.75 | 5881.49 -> 48.9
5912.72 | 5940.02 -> 49.1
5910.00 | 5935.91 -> 49.6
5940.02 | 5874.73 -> 49.7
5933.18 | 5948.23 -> 47.8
